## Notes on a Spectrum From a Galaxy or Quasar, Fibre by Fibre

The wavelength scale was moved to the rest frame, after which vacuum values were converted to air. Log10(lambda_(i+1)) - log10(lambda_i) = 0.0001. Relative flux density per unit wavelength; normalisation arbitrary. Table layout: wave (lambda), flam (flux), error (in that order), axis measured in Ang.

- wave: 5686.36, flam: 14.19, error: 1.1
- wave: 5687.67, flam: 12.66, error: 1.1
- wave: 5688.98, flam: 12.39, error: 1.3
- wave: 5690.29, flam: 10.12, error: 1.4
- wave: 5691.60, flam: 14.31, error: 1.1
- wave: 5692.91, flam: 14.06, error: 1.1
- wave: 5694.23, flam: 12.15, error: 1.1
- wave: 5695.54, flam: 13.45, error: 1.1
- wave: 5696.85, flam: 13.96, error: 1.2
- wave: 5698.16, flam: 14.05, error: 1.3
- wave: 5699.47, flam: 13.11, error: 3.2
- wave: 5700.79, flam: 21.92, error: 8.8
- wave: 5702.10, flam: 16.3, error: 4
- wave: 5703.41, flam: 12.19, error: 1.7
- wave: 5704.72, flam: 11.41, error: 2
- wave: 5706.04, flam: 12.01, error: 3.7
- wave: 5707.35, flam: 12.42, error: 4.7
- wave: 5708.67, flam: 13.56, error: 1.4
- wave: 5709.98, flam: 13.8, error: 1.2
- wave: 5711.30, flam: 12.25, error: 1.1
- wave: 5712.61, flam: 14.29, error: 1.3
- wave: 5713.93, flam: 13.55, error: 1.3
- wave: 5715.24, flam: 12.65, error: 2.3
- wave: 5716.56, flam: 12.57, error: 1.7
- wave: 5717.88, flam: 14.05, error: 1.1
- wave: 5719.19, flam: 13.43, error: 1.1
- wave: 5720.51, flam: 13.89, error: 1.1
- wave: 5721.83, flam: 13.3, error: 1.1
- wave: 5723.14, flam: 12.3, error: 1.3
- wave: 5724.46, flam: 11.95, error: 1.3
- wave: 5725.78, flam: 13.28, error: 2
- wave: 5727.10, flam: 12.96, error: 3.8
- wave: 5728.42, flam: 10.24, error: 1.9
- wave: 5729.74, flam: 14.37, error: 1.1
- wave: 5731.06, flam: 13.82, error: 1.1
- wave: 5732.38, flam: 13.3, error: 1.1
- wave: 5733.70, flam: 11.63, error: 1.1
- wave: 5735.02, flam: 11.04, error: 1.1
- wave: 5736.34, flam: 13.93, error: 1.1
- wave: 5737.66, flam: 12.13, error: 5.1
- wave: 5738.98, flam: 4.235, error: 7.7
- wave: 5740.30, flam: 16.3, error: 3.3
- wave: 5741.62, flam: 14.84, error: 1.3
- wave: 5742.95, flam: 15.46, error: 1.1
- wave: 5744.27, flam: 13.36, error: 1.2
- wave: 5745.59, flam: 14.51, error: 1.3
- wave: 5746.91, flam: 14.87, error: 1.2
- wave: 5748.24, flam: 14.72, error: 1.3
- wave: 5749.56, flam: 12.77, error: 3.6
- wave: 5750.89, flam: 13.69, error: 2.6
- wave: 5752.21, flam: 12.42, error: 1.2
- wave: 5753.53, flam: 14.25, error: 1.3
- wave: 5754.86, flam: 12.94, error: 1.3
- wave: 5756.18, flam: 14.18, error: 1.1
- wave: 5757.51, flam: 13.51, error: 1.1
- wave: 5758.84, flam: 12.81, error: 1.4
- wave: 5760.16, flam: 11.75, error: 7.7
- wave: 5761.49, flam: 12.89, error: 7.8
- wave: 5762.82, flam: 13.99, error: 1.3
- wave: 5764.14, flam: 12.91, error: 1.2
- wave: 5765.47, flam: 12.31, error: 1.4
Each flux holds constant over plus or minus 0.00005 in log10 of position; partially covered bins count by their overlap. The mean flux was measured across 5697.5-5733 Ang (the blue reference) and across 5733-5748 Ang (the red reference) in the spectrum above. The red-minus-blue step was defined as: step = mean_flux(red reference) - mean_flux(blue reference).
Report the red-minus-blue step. -0.5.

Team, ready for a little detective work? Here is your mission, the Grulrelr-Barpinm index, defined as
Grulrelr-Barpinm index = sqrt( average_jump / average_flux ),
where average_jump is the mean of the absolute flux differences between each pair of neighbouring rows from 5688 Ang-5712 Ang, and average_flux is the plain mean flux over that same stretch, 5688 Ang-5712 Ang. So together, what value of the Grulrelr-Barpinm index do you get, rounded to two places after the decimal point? 0.39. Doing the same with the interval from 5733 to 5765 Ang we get 0.39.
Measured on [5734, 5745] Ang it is 0.57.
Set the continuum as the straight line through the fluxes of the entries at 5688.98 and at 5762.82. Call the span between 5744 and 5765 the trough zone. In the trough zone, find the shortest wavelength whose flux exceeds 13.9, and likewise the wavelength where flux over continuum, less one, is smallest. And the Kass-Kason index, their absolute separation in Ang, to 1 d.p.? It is 14.6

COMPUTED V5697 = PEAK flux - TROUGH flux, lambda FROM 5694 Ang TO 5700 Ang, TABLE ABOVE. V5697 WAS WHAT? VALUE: 1.9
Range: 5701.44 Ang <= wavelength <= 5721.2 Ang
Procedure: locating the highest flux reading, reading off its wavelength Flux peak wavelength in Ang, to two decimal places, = 5702.10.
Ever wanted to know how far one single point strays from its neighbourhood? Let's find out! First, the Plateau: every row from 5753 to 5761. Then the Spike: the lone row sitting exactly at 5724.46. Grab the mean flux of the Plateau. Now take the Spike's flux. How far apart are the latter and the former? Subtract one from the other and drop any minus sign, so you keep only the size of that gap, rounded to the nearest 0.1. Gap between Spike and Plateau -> 1.3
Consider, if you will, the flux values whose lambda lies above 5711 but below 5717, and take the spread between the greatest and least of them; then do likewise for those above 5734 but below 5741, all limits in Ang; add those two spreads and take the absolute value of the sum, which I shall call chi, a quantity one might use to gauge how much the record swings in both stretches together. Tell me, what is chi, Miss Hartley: 14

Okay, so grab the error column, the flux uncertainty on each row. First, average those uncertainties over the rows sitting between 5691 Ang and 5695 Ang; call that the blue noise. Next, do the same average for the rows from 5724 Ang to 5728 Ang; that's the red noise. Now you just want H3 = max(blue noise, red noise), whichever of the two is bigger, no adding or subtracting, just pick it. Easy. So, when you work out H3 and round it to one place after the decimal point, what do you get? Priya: 2.4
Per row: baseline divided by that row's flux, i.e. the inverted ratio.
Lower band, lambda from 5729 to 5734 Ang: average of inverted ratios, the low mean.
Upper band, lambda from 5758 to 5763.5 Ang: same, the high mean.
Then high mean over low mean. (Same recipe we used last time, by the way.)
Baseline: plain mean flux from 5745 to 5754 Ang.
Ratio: 1.03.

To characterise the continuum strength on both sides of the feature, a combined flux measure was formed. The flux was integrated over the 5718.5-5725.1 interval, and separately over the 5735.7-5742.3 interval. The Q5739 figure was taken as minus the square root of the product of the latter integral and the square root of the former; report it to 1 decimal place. -27.4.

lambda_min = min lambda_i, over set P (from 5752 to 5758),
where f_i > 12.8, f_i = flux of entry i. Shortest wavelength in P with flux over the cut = 5753.53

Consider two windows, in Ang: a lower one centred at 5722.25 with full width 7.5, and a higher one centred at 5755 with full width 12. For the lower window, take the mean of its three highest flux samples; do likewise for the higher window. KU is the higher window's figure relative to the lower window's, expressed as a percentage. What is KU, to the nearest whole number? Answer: 104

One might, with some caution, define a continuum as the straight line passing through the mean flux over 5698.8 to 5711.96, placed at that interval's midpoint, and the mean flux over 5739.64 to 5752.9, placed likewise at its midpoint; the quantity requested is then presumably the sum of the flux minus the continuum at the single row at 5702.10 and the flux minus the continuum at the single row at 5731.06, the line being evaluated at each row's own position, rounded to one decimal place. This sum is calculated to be 2.1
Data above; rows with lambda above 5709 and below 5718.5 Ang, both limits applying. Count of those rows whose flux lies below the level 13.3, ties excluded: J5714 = 3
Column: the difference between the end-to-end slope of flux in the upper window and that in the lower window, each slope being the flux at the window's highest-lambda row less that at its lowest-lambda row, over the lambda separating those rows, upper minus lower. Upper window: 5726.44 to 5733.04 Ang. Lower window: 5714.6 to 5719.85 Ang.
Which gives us -0.13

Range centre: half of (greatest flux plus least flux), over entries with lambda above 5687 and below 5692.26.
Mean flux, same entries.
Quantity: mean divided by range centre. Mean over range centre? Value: 1.01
